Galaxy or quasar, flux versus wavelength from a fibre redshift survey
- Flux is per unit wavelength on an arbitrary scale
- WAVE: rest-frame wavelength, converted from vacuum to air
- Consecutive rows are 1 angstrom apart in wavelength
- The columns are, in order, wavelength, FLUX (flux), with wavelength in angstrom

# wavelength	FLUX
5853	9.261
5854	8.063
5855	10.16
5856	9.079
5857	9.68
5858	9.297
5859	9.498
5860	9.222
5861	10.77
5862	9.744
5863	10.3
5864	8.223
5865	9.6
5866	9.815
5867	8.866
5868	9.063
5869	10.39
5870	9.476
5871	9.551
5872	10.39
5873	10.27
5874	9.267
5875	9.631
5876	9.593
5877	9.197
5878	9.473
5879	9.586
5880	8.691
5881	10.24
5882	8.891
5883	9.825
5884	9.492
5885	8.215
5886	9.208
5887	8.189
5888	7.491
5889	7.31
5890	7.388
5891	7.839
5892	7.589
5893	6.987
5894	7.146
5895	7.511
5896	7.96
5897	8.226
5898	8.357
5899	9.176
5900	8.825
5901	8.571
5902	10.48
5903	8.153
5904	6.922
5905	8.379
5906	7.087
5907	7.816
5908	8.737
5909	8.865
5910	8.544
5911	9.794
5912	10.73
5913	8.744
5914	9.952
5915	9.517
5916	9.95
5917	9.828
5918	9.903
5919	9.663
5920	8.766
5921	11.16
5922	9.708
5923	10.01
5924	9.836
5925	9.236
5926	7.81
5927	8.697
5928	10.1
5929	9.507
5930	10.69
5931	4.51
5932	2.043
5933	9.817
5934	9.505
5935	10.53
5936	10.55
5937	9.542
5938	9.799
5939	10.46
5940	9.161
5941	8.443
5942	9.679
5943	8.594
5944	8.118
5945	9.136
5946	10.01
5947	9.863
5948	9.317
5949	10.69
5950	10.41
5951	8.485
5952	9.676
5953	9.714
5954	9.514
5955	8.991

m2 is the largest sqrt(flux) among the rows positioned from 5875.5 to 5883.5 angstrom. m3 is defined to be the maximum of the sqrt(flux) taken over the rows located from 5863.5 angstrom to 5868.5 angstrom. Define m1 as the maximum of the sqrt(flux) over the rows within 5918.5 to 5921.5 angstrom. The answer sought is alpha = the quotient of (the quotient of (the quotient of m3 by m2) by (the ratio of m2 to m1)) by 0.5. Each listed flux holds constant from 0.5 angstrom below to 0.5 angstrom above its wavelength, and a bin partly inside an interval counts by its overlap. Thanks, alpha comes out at 2.04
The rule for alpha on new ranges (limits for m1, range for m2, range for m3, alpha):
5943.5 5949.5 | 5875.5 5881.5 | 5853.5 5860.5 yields 2.04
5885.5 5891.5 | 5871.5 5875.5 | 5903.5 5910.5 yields 1.74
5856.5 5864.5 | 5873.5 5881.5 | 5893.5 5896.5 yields 1.81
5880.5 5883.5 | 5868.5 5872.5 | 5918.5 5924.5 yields 2.06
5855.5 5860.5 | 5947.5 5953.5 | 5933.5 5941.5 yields 1.89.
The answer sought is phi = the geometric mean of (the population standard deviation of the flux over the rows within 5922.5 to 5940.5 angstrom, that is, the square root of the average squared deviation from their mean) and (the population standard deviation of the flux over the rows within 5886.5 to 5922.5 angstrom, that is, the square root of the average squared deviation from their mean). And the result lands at 1.56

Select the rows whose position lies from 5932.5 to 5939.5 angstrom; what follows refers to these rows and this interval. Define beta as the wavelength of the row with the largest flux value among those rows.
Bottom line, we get 5936 angstrom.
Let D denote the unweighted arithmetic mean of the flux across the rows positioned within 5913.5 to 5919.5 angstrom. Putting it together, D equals 9.8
